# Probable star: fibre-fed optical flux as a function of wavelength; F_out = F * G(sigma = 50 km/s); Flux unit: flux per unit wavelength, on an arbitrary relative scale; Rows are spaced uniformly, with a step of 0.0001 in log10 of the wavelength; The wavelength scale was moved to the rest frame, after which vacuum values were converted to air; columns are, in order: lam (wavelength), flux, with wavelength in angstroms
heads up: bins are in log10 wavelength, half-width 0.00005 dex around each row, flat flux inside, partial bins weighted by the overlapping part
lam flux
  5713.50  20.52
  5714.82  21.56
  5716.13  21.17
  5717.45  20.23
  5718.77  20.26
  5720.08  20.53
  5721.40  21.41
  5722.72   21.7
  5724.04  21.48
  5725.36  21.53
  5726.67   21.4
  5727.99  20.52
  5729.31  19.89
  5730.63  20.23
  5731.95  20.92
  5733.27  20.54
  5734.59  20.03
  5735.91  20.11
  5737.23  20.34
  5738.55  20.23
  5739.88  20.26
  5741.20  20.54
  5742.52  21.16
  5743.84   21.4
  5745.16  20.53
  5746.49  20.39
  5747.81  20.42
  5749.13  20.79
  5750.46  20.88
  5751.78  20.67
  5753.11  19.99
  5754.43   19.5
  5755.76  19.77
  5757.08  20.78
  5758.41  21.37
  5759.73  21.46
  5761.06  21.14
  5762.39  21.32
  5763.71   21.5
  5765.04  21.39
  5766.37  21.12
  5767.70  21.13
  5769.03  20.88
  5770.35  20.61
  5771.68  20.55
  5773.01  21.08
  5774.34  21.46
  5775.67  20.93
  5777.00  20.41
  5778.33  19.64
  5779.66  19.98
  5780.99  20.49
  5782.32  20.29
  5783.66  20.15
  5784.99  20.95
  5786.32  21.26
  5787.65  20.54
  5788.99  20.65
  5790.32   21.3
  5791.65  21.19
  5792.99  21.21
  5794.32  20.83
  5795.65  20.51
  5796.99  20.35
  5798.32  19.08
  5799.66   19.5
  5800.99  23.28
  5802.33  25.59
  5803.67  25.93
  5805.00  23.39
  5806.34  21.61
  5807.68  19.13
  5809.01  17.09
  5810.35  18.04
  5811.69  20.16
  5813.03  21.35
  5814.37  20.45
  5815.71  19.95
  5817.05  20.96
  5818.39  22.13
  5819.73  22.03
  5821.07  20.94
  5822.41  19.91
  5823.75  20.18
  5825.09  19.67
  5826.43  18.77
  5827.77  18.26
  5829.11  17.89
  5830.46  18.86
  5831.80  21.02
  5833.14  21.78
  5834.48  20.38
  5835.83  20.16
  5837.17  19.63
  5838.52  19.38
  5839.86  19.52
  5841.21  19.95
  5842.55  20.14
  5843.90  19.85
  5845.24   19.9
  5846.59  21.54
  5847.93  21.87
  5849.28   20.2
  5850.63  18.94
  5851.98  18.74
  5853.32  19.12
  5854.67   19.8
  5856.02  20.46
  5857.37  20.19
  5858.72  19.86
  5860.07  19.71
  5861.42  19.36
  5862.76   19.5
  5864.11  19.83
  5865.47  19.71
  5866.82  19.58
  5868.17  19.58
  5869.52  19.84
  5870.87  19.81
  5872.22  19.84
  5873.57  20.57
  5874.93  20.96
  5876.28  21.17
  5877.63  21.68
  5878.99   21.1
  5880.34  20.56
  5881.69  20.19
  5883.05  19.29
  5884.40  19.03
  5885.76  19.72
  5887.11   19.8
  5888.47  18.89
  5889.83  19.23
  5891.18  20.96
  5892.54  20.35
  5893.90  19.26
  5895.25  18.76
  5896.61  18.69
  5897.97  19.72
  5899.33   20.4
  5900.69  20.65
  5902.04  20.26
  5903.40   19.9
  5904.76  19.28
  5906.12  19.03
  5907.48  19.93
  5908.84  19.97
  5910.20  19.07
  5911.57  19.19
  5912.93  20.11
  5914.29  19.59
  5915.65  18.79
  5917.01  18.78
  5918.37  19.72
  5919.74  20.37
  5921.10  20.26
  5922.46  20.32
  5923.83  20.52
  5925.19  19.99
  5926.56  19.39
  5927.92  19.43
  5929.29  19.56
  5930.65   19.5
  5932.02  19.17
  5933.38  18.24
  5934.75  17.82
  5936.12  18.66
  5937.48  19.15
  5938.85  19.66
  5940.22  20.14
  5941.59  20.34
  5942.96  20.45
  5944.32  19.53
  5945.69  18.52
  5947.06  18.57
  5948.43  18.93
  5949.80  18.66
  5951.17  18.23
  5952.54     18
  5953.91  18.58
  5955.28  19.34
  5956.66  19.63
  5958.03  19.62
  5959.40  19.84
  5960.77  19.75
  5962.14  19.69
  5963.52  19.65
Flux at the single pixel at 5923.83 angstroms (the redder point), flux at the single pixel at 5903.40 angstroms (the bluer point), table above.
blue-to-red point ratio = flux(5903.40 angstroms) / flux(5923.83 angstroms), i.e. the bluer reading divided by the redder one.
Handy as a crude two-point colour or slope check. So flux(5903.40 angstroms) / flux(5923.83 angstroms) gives 0.97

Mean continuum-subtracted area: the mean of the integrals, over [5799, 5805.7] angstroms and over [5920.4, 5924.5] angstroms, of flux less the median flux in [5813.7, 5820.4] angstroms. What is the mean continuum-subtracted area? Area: 7.4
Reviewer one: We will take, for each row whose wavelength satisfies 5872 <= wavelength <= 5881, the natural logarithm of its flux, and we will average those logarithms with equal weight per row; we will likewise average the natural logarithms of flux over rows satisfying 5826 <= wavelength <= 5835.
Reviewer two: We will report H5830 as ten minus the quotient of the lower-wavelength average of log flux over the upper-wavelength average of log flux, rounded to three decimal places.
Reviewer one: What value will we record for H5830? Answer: 9.021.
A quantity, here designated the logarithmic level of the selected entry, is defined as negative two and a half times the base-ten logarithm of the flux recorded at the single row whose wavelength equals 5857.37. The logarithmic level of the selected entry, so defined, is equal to -3.26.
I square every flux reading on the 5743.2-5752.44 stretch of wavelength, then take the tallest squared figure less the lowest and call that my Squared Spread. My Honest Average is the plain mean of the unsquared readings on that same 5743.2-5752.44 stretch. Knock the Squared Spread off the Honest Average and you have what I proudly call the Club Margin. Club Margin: -21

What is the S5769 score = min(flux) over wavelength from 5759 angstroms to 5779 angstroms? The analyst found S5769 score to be 19.64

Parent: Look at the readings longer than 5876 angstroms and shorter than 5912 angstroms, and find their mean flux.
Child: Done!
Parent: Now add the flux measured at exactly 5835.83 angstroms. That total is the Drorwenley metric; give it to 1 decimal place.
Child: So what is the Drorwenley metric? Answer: 40.0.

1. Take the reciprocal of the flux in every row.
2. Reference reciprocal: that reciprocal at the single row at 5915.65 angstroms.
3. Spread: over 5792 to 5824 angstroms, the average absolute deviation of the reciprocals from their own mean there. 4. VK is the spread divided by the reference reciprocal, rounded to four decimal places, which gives 0.0615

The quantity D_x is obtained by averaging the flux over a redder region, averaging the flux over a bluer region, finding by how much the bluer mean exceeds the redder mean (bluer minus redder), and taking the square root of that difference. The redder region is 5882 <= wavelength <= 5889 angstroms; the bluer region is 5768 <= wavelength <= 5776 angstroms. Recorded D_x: 1.25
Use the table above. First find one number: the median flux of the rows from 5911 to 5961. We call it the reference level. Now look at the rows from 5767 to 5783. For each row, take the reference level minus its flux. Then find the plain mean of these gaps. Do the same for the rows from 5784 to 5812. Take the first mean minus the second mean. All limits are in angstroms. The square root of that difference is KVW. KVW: 0.64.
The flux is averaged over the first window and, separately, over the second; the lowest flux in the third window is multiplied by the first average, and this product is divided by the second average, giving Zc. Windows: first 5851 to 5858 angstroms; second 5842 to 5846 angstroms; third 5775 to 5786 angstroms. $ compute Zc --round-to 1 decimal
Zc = 19.3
